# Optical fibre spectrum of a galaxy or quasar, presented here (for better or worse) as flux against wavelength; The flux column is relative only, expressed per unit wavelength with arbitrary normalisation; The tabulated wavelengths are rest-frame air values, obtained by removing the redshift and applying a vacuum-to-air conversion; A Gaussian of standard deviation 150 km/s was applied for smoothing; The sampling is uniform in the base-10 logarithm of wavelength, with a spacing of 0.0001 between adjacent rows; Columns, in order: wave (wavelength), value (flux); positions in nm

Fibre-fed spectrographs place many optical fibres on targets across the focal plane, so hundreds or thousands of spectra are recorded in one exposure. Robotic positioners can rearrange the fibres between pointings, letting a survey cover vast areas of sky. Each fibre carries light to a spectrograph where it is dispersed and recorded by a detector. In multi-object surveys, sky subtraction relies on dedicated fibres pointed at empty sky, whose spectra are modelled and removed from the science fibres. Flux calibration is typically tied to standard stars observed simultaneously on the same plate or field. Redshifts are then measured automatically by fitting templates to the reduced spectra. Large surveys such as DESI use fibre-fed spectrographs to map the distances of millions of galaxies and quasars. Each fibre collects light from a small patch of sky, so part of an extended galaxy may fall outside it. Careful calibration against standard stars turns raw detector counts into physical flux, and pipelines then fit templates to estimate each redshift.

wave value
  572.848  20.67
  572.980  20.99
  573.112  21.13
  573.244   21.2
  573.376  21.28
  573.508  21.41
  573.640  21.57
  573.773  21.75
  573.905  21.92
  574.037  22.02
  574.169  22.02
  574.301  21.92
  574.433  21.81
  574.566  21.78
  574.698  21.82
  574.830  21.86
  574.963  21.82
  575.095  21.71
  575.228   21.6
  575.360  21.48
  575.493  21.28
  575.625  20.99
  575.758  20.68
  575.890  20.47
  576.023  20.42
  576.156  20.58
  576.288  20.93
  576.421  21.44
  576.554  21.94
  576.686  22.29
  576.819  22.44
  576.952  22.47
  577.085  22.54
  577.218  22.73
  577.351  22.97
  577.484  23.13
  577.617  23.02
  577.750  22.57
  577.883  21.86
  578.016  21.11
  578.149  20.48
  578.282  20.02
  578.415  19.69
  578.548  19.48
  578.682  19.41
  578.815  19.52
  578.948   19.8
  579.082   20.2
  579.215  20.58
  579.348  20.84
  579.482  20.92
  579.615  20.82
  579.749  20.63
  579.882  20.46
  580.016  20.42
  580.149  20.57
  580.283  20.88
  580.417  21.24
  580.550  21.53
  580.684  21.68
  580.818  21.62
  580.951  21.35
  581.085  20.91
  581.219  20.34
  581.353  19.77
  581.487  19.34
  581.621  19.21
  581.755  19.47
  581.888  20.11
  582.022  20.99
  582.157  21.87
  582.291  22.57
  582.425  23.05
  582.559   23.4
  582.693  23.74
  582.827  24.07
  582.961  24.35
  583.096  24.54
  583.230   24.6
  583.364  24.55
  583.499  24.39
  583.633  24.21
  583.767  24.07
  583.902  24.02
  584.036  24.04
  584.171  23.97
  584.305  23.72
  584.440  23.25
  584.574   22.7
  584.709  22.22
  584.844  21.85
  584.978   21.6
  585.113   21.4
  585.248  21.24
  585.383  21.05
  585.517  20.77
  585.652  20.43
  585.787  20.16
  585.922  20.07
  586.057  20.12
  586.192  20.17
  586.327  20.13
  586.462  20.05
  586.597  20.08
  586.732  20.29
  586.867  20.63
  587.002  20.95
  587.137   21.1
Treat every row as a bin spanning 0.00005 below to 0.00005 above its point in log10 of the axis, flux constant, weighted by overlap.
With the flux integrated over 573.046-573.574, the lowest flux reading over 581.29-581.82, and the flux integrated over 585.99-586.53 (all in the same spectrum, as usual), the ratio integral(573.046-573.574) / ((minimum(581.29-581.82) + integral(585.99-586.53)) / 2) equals 0.746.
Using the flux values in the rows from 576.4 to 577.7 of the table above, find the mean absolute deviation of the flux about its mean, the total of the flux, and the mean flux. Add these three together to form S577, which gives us 248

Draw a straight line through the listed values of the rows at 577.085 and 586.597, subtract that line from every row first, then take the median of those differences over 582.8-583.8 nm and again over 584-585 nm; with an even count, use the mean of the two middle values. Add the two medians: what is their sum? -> 6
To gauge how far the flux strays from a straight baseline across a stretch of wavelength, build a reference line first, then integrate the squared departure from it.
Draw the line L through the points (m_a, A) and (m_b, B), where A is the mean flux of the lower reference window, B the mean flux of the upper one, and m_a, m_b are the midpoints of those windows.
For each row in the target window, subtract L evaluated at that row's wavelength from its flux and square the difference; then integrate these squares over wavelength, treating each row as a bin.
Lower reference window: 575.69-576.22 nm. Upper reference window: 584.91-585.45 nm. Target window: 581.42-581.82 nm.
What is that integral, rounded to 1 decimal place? 1.1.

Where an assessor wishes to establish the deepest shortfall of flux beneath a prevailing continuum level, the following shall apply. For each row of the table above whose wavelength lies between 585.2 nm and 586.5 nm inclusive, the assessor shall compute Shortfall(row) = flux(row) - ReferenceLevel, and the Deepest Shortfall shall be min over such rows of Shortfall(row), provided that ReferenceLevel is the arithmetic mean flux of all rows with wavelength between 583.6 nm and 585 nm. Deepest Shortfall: -3.2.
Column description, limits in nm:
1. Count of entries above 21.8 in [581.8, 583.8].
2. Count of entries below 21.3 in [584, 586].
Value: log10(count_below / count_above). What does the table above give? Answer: -0.34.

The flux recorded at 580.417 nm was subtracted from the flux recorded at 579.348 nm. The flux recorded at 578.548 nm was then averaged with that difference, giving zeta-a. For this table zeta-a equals 9.5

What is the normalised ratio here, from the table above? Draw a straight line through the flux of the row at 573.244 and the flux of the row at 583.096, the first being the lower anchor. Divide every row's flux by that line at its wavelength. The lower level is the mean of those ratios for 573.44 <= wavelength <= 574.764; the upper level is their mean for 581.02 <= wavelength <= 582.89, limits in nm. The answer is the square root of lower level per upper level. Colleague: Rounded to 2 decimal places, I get 1.07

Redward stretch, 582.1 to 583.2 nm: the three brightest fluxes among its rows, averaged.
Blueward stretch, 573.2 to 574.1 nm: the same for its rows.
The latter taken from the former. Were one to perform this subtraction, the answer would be 2.4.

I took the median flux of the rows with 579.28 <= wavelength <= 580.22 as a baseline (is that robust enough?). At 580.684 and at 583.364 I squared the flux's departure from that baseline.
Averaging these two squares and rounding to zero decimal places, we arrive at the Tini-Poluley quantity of 8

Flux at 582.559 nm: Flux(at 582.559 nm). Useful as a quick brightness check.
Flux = 23.4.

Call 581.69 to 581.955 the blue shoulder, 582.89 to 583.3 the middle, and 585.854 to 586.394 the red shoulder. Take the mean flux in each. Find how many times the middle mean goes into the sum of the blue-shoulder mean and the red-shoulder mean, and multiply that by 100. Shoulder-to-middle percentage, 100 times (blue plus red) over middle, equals 163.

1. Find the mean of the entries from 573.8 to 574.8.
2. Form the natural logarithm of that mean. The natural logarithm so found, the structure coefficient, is 3.09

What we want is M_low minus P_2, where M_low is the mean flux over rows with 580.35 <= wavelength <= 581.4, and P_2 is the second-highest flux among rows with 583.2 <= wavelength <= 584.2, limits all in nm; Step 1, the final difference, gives -3.5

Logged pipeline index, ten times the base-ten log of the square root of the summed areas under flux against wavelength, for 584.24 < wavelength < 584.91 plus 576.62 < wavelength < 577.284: 7.40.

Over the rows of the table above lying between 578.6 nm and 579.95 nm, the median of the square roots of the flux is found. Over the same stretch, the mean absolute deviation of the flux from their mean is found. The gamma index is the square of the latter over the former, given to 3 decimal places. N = 0.048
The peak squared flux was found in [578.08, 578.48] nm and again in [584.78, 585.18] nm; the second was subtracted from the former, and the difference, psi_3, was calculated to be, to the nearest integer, -58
